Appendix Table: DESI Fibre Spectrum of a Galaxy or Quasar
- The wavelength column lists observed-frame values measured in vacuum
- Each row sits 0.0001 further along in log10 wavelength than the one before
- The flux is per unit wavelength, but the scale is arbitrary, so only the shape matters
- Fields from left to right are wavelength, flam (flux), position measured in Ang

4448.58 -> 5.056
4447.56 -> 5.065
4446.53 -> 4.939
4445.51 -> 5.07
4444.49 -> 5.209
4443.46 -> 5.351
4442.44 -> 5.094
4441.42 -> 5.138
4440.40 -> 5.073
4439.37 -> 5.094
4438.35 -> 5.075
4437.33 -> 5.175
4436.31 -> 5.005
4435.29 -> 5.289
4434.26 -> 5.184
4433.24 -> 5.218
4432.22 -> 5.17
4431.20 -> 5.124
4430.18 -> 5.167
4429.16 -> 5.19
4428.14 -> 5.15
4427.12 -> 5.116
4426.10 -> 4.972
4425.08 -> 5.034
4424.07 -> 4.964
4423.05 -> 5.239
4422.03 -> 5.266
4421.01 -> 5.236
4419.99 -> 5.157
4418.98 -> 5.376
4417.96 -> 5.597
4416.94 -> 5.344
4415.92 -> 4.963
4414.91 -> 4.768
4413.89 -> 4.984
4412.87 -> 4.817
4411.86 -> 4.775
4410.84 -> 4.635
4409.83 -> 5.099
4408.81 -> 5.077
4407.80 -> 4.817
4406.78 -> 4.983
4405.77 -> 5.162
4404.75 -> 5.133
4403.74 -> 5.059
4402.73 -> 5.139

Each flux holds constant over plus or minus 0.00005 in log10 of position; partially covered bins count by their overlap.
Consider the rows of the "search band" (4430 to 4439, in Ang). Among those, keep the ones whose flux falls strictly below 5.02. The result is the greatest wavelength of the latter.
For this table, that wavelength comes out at 4436.31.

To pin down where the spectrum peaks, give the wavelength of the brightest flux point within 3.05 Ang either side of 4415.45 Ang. 4417.96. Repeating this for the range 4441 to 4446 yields 4443.46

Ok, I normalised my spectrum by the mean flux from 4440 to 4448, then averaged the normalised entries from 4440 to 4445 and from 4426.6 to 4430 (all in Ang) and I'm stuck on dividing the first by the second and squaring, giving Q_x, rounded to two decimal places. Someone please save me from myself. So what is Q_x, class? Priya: 1.01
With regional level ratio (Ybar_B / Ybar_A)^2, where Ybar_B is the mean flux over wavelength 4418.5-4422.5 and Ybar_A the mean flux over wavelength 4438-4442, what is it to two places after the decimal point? 1.07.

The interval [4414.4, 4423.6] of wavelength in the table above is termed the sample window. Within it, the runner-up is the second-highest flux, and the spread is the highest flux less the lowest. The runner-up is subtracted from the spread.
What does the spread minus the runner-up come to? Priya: -4.55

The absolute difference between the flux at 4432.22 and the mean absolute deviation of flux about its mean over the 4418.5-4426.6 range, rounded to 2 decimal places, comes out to 5.05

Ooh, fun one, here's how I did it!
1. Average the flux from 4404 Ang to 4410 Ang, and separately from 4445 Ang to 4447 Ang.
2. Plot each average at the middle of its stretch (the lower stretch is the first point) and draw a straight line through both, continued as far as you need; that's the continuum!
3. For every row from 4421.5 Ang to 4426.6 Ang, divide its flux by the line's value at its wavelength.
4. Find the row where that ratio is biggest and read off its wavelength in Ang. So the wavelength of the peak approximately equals 4422.03 Ang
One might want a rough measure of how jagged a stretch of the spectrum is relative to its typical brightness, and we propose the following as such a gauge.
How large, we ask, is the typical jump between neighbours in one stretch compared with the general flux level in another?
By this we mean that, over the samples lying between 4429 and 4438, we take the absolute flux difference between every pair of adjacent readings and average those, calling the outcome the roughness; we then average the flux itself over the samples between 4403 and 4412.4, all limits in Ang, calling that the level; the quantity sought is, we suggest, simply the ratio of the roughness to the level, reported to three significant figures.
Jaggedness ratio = 0.0189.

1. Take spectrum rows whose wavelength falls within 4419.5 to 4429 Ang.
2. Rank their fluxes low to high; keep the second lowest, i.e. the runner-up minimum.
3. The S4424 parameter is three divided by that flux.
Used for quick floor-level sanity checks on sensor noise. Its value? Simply 0.603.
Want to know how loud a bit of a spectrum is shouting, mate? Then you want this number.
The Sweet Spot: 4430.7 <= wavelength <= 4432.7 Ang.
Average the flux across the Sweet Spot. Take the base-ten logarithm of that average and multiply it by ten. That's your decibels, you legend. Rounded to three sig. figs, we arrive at 7.12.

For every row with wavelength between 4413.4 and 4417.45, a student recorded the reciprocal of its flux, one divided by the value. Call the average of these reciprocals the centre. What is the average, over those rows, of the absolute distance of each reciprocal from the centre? 0.006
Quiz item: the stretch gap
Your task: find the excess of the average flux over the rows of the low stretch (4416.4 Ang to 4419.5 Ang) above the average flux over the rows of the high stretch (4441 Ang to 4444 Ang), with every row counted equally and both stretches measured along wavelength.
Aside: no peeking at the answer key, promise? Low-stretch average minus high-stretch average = 0.24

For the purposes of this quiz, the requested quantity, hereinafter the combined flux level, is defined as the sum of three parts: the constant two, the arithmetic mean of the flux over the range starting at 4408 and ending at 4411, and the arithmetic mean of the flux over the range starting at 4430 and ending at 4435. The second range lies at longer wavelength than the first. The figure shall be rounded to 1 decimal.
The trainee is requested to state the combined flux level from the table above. 12.1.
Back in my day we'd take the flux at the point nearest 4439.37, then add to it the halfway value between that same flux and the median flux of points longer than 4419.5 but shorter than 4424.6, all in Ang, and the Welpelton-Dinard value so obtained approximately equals 10.3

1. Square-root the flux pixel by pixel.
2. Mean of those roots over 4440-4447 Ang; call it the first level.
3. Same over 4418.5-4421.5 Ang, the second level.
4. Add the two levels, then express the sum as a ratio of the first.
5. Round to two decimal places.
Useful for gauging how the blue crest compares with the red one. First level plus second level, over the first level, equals 2.01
